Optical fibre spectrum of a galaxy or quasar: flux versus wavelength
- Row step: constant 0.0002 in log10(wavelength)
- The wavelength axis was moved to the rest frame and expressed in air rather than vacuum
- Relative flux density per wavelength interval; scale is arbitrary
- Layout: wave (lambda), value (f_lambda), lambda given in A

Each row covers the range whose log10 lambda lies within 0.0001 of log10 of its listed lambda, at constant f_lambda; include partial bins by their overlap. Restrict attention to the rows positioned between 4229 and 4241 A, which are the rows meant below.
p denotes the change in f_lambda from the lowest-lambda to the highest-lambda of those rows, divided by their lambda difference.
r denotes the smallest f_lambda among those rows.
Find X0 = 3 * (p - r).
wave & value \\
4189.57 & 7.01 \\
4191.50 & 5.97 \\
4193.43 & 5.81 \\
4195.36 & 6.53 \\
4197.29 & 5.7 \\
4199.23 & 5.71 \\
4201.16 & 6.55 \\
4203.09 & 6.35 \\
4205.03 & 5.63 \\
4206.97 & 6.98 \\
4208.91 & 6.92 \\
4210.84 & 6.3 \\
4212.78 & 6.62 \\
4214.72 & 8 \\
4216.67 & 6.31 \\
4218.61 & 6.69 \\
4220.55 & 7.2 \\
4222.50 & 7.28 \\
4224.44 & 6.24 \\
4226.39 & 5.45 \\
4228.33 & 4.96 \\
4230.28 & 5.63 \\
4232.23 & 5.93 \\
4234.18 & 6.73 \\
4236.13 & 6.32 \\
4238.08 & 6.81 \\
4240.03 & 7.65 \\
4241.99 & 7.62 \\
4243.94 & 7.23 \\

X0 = -16.3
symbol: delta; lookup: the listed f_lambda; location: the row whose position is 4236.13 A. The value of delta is 6.32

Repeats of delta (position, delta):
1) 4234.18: 6.73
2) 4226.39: 5.45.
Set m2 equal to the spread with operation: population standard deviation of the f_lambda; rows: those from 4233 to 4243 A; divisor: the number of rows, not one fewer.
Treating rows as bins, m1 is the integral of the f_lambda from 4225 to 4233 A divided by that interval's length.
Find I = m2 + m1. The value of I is 6.0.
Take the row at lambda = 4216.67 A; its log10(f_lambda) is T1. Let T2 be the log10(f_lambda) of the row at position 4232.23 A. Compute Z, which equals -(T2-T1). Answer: 0.03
